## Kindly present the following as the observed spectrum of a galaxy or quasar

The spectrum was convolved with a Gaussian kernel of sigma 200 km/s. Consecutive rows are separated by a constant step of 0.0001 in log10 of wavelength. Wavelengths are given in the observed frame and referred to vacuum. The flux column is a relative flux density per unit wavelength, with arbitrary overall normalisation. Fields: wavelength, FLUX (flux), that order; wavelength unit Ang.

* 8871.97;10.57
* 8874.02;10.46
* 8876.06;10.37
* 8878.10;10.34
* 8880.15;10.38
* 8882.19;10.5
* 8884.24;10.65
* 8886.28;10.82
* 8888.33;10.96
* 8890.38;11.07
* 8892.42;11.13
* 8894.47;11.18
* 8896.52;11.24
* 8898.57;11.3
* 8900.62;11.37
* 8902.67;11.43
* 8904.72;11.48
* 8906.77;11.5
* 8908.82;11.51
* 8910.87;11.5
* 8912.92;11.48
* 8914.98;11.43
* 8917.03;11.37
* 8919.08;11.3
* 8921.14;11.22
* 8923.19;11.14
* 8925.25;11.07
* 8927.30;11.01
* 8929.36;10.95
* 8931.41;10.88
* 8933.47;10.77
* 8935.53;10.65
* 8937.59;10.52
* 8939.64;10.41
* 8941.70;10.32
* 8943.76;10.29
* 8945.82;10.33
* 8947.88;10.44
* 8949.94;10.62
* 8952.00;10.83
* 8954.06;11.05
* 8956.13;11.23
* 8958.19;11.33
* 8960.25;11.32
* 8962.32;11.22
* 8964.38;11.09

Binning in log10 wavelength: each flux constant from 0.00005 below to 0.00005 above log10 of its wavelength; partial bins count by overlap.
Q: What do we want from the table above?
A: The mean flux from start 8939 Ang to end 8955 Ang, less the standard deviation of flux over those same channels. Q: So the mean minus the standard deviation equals 10.3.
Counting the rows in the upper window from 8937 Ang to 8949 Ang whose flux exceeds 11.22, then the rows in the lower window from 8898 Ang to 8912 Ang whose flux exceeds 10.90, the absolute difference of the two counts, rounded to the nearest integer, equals 7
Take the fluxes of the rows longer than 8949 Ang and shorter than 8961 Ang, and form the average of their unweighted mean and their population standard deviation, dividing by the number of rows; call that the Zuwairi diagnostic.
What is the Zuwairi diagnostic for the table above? 5.66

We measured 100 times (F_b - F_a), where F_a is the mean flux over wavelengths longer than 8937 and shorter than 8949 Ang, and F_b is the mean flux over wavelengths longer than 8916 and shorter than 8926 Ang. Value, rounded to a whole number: 84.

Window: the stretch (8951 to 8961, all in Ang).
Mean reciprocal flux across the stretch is 0.0897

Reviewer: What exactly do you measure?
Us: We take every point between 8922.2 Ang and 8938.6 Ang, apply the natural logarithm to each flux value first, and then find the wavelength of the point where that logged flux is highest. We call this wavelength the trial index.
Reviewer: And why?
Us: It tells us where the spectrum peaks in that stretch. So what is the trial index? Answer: 8923.19 Ang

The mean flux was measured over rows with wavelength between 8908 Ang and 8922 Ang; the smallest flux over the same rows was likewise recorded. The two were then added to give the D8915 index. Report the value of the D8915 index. 22.6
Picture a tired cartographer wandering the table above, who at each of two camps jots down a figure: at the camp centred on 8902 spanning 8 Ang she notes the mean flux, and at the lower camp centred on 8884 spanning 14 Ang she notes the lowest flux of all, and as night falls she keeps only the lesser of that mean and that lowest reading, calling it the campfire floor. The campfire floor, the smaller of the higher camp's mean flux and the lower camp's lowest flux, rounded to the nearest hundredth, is 10.34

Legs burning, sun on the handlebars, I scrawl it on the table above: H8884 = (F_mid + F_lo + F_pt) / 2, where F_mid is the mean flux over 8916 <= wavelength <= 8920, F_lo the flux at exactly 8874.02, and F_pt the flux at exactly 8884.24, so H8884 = 16.2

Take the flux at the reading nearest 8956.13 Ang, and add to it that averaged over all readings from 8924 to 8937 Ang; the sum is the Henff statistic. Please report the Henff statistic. 22.1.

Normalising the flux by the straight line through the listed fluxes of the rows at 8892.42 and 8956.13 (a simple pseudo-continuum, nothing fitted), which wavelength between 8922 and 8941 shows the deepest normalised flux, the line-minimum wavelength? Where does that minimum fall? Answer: 8939.64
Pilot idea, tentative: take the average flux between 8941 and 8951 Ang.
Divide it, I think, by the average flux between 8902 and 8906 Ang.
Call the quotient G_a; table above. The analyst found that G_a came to 0.91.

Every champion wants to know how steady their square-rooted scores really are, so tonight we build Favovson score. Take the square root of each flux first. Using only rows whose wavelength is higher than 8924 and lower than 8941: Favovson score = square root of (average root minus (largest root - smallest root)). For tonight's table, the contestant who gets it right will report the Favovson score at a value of 1.78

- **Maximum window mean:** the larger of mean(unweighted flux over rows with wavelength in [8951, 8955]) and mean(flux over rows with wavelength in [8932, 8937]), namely 10.94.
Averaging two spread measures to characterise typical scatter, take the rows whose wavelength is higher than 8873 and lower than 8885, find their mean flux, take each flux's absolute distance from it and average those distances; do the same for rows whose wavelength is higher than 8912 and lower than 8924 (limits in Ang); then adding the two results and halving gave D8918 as 0.095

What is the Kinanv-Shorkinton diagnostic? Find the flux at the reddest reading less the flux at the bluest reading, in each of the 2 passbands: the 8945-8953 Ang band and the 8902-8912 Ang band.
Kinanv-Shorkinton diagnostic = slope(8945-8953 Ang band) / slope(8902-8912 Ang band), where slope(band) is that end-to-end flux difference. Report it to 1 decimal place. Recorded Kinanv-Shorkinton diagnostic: 7.1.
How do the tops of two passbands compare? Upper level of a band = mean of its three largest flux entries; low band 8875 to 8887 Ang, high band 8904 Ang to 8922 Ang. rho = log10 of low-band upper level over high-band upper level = -0.03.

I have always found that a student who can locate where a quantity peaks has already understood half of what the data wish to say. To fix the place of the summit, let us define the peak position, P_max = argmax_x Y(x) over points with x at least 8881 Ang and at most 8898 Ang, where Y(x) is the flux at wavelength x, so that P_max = 8896.52 Ang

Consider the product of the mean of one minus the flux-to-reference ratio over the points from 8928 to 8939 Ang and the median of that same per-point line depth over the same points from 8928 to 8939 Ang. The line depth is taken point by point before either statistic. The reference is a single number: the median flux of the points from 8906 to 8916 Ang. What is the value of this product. 0.0041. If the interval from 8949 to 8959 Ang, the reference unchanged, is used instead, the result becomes 0.0017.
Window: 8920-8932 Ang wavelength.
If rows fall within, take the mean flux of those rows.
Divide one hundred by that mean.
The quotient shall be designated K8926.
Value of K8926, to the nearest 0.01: 9.05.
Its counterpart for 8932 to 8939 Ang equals 9.39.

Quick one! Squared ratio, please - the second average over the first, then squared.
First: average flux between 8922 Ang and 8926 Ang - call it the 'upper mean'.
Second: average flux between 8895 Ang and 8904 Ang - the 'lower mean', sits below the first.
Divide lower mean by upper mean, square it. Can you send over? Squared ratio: 1.04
